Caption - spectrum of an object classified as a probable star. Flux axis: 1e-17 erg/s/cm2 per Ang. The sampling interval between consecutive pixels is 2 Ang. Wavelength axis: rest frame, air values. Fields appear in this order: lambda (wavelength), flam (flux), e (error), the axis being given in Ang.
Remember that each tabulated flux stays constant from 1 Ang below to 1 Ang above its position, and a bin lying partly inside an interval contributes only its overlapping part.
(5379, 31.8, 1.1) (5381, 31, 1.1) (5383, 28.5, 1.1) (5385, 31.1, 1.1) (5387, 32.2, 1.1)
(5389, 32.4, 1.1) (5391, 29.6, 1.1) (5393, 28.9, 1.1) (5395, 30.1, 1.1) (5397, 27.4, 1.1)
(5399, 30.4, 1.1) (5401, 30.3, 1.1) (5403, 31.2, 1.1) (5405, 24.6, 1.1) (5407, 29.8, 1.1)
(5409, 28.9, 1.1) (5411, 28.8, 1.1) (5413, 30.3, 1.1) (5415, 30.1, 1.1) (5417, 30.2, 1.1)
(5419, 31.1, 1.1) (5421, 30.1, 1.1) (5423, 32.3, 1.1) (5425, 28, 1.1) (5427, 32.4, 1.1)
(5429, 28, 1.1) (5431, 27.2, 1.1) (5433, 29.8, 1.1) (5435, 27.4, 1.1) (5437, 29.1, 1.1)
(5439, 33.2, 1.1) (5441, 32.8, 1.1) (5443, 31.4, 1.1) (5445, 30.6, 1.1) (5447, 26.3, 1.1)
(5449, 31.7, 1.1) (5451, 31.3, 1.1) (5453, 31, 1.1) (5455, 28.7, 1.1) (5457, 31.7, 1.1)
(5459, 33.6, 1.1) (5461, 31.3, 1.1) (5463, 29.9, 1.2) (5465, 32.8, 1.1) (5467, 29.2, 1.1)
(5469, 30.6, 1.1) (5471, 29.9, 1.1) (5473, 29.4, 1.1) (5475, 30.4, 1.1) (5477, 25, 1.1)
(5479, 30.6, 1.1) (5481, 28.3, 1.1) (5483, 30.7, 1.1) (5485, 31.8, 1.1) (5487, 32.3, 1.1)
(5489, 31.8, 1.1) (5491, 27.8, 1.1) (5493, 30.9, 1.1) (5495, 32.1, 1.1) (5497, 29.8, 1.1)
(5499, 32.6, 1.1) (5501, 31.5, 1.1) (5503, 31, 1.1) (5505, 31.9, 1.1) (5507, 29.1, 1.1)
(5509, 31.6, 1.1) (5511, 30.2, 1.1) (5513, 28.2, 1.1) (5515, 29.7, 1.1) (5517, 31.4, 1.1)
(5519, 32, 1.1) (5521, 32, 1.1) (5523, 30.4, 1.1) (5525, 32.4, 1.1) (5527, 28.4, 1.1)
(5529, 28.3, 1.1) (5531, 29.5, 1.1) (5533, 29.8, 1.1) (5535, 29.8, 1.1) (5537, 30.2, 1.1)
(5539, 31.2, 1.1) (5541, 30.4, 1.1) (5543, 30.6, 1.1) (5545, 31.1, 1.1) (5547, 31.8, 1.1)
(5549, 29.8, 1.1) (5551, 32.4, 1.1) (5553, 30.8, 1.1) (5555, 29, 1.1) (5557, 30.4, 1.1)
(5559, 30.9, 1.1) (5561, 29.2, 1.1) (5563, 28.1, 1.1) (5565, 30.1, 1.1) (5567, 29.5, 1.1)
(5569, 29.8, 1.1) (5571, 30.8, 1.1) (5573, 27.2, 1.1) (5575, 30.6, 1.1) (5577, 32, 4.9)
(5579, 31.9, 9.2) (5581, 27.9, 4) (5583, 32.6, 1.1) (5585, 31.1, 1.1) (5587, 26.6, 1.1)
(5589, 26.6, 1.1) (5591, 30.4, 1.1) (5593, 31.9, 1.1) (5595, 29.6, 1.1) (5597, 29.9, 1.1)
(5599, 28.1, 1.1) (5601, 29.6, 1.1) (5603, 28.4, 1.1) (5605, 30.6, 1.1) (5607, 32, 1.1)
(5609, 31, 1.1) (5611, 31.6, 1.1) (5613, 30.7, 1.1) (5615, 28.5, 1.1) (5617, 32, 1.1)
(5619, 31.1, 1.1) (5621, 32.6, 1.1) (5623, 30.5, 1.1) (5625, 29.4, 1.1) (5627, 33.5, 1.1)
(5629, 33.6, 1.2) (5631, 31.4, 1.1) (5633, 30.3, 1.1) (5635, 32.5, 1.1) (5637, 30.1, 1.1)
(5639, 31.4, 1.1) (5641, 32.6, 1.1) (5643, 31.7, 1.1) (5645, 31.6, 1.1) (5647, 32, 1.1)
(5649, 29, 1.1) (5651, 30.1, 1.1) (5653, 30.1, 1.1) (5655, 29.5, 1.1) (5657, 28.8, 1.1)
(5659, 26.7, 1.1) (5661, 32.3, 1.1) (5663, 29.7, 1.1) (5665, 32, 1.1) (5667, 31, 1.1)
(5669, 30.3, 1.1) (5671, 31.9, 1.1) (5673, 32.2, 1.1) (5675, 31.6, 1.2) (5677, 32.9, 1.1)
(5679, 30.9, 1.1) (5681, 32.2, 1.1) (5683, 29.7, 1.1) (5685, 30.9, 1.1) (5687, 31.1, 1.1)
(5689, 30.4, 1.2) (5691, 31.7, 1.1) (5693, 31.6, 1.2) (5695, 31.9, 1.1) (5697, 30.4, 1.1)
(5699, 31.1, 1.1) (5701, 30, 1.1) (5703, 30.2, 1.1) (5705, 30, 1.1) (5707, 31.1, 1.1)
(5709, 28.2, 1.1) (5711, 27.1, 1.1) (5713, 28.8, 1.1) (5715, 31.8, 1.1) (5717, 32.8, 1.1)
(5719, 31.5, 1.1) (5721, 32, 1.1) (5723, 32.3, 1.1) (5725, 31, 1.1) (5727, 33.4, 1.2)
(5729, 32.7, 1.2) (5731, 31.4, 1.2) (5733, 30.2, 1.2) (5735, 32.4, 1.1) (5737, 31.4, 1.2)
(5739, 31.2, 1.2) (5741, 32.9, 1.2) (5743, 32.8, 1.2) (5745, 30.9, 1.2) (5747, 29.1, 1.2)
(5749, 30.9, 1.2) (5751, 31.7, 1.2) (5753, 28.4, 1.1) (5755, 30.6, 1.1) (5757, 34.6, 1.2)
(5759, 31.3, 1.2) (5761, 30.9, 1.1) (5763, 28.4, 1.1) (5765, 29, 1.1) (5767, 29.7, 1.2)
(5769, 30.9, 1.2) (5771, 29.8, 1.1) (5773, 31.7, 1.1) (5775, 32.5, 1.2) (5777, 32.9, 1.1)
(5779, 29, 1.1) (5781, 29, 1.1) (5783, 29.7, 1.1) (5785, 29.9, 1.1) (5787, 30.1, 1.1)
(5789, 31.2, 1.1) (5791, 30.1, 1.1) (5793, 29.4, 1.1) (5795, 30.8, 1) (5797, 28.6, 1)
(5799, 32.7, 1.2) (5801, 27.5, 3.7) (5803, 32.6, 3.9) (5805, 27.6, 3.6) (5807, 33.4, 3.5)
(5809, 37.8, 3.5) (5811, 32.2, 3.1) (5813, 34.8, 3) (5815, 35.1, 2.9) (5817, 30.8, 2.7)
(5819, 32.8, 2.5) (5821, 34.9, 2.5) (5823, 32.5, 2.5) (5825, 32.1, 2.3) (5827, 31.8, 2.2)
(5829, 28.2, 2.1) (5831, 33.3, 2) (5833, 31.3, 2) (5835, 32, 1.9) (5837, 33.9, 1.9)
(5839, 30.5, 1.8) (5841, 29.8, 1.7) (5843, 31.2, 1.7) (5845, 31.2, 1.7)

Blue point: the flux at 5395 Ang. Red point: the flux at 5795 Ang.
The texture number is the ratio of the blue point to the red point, 0.98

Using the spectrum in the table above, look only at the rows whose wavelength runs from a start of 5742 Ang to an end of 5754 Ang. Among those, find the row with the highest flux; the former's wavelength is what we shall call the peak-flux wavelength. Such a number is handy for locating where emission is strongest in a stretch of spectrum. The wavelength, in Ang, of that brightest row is 5743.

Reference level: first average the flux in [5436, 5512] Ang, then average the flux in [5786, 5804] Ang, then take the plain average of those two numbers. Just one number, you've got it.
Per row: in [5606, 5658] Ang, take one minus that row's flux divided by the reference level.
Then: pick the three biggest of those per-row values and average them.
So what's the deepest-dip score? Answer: 0.056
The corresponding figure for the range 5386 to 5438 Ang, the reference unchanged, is 0.134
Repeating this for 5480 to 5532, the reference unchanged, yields 0.078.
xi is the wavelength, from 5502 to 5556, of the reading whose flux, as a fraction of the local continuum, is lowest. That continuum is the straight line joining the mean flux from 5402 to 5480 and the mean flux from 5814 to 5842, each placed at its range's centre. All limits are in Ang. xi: 5513 Ang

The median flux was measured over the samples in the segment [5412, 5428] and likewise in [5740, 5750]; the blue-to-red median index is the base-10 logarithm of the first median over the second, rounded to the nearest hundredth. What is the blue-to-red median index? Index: -0.01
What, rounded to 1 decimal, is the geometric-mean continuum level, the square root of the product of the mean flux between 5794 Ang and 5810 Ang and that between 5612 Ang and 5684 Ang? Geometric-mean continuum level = 31.2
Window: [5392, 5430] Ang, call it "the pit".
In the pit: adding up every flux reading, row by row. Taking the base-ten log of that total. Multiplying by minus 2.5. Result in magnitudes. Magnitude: -6.88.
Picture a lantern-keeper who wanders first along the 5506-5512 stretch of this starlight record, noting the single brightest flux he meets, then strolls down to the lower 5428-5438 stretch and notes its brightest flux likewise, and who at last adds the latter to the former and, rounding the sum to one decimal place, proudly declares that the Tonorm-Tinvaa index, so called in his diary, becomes 61.4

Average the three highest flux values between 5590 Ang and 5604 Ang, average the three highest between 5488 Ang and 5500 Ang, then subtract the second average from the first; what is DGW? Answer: -1.4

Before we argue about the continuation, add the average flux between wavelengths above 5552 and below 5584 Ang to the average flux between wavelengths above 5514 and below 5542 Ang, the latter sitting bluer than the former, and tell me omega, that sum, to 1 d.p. 60.4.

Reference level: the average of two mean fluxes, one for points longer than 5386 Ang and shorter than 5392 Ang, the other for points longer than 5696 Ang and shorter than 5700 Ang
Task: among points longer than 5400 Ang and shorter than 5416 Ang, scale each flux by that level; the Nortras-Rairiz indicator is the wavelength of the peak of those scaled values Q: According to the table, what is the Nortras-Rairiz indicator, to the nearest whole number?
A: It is 5403 Ang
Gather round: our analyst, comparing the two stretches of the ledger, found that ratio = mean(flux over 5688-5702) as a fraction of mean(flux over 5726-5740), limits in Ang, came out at 0.97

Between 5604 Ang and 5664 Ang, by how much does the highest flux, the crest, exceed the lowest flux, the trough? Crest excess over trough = 6.9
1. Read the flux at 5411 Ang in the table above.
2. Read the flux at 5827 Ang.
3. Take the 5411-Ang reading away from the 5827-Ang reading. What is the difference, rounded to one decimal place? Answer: 3.0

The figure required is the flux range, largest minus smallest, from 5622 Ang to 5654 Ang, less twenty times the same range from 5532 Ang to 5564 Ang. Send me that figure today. -81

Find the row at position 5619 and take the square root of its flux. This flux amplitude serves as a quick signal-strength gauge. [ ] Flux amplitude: 5.58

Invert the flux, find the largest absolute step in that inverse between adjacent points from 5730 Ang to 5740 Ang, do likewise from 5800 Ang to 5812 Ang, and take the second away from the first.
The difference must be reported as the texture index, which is -0.0040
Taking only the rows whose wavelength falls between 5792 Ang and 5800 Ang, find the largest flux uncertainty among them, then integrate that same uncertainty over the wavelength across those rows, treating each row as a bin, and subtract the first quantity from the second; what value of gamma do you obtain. 7.40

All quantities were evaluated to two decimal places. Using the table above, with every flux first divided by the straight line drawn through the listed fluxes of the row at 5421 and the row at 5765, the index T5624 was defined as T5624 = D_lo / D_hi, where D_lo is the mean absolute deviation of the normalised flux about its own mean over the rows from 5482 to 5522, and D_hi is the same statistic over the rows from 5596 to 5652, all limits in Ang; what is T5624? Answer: 0.89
